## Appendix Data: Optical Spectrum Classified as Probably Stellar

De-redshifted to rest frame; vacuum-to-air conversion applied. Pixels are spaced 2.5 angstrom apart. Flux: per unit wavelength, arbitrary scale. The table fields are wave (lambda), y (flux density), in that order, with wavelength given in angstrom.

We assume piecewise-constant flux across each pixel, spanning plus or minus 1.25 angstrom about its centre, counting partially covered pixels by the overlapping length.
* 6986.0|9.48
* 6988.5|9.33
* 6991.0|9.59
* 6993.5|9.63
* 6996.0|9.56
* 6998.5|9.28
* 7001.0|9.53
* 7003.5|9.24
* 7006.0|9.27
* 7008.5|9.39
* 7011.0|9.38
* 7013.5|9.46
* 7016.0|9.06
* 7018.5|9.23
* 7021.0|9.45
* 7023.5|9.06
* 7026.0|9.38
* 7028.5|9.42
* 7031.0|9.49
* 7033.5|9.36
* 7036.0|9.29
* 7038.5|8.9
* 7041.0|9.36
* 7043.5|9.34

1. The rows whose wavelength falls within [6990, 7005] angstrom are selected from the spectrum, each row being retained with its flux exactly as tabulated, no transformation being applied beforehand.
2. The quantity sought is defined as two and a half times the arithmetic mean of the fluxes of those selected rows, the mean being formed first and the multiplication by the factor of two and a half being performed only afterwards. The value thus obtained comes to 23.7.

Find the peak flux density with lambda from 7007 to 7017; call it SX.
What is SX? 9.46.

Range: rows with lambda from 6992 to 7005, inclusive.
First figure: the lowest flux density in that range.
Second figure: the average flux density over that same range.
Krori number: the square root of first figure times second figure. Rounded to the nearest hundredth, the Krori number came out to 9.34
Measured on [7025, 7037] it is 9.34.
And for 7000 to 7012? 9.30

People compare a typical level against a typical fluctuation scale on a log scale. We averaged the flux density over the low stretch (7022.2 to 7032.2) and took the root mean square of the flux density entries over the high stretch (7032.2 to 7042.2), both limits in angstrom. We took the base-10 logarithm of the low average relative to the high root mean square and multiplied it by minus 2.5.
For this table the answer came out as -0.0126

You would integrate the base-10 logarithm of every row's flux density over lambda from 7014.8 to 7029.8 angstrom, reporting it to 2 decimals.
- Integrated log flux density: 14.50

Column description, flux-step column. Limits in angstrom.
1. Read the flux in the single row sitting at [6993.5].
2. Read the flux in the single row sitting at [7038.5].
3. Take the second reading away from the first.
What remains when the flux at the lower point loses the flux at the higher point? 0.7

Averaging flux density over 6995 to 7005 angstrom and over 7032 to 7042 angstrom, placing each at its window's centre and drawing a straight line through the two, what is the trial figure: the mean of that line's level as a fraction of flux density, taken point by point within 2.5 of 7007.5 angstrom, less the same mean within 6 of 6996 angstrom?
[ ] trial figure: 0.014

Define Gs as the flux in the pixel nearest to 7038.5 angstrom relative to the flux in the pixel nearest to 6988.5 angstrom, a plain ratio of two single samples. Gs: 0.95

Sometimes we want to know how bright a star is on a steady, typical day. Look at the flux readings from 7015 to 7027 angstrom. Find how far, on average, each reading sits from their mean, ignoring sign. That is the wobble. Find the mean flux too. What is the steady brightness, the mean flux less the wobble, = 9.09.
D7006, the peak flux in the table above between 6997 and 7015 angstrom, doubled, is 19.1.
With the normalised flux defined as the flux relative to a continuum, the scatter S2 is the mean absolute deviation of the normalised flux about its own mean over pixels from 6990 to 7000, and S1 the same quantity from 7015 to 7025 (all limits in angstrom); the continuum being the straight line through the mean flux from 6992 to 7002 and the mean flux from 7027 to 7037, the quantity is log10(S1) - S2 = -1.84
